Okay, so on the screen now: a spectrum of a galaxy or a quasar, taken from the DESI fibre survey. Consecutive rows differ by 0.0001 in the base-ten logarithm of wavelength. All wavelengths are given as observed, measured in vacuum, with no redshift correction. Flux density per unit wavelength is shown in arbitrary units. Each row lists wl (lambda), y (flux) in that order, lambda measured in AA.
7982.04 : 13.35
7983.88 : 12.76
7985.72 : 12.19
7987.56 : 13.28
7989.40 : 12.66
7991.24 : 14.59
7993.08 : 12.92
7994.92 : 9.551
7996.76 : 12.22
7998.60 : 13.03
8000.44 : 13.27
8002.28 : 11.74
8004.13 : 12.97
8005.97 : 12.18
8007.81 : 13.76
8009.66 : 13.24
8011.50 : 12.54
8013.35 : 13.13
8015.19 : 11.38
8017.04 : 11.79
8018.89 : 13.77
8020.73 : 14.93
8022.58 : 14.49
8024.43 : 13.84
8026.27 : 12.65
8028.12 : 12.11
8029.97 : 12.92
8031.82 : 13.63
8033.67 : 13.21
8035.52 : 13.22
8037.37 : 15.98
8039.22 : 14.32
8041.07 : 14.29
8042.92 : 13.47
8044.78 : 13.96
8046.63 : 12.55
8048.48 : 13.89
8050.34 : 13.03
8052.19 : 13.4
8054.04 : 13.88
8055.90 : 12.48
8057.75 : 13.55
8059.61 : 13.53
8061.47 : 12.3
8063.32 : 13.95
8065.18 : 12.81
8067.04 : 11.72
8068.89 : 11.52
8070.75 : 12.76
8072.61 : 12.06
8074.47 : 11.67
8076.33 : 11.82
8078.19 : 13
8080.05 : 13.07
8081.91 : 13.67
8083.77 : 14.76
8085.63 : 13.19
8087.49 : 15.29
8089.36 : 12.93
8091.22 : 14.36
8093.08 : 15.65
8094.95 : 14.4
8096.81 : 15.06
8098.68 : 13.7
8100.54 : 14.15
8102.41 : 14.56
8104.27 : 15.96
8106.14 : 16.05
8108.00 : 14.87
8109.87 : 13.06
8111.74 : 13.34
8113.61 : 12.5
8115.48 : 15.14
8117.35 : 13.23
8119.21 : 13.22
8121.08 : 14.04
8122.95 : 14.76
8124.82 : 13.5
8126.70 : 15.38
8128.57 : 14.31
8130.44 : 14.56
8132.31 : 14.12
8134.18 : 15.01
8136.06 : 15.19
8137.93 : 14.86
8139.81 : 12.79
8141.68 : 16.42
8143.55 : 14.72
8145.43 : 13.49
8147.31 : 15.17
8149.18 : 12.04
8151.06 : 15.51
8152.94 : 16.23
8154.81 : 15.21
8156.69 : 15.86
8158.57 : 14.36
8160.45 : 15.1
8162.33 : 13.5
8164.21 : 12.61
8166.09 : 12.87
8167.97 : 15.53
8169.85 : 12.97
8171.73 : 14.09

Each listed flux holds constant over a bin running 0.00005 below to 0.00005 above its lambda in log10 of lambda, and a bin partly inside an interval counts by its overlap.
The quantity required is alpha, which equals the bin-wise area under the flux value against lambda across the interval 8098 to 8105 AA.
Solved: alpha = 102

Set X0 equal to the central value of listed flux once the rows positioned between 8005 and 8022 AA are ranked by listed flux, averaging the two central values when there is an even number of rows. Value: 13.1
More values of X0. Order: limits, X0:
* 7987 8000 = 12.9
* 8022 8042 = 13.6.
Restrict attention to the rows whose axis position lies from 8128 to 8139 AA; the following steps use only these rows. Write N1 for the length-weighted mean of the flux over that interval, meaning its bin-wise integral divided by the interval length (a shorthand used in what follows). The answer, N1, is 14.7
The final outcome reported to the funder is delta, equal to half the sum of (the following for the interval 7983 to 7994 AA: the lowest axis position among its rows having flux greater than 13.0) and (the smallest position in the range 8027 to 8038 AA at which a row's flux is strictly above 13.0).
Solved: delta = 8009.7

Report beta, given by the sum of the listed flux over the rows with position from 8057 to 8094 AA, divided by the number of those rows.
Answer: 13.2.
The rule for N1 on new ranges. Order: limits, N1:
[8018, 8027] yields 14.0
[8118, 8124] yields 14.0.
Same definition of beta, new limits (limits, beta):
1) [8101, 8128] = 14.3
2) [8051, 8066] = 13.2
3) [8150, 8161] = 15.4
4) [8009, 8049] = 13.4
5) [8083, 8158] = 14.5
